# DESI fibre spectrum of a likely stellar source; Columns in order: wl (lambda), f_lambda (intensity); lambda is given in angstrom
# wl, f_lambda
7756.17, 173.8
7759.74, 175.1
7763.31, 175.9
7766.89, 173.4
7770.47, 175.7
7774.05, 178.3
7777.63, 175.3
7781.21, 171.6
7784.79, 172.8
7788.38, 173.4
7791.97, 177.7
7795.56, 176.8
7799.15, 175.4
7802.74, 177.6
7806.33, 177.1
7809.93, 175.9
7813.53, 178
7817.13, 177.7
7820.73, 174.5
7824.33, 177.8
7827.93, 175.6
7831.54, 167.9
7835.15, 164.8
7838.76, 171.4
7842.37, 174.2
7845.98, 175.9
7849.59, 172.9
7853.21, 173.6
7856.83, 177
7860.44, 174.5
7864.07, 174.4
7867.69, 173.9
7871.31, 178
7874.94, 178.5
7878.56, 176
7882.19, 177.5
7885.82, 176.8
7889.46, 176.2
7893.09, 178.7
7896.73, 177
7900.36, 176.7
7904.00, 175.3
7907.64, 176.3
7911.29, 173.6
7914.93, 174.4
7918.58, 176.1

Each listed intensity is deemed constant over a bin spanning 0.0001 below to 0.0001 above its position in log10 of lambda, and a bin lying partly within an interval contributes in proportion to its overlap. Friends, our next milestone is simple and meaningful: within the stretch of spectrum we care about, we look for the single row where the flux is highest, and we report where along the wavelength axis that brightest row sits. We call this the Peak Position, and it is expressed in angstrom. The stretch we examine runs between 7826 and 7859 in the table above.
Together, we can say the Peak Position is 7856.83 angstrom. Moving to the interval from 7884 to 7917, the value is 7893.09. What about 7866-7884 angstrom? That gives 7874.94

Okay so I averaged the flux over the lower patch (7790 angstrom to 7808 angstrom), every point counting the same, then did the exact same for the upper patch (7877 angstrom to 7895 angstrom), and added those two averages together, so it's 354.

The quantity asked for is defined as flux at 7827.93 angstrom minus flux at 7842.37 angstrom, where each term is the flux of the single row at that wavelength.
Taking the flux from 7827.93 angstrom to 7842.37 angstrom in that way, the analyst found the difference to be 1.4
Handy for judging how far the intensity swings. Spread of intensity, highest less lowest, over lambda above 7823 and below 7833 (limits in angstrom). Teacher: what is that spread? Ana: 10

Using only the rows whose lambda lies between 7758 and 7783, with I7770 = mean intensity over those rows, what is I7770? 175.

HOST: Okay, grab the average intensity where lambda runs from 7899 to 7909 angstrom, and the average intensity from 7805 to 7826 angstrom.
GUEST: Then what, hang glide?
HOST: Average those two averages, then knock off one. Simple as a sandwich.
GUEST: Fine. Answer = 175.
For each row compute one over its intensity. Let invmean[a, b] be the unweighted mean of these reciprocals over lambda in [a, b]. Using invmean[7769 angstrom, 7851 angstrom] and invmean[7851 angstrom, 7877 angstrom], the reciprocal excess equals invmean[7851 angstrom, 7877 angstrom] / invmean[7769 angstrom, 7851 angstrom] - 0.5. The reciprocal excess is 0.494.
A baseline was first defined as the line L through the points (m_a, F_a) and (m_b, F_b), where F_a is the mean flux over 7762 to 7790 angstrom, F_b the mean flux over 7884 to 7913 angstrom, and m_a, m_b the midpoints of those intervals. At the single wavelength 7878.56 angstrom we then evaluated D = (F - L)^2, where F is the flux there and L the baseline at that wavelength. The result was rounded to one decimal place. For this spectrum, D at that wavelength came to 0.0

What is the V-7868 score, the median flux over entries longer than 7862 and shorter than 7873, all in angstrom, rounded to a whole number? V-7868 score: 174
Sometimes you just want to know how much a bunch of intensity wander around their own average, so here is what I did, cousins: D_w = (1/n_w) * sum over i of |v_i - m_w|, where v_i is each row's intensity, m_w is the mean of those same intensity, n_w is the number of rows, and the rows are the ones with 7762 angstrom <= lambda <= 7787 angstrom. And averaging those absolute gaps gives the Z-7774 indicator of 1.8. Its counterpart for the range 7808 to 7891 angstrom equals 2.4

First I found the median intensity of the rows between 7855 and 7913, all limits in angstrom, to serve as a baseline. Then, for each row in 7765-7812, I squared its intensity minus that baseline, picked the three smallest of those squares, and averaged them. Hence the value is 0.27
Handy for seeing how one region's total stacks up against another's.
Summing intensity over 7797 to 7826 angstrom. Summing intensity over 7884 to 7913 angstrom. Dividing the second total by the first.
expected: 1.00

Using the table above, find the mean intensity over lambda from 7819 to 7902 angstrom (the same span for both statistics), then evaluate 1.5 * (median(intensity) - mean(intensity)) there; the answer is 1.4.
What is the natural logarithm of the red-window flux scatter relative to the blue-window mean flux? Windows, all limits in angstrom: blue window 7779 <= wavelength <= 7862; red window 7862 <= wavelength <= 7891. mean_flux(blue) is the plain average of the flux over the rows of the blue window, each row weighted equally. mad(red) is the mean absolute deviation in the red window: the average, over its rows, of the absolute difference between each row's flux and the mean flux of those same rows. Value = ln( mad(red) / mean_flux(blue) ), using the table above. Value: -4.9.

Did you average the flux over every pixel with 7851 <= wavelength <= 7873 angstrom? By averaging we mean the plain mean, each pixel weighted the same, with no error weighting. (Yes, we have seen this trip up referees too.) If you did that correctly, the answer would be 175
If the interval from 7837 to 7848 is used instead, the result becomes 174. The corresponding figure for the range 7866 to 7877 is 177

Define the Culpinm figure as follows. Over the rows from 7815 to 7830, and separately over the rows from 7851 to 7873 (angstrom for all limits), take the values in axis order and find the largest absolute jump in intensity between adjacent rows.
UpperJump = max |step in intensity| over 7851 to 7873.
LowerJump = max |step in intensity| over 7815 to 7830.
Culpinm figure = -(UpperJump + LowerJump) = -7.4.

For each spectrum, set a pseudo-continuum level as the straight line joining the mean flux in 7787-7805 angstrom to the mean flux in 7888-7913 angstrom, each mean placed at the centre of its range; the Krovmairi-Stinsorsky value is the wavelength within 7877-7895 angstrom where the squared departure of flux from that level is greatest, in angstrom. 7893.09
